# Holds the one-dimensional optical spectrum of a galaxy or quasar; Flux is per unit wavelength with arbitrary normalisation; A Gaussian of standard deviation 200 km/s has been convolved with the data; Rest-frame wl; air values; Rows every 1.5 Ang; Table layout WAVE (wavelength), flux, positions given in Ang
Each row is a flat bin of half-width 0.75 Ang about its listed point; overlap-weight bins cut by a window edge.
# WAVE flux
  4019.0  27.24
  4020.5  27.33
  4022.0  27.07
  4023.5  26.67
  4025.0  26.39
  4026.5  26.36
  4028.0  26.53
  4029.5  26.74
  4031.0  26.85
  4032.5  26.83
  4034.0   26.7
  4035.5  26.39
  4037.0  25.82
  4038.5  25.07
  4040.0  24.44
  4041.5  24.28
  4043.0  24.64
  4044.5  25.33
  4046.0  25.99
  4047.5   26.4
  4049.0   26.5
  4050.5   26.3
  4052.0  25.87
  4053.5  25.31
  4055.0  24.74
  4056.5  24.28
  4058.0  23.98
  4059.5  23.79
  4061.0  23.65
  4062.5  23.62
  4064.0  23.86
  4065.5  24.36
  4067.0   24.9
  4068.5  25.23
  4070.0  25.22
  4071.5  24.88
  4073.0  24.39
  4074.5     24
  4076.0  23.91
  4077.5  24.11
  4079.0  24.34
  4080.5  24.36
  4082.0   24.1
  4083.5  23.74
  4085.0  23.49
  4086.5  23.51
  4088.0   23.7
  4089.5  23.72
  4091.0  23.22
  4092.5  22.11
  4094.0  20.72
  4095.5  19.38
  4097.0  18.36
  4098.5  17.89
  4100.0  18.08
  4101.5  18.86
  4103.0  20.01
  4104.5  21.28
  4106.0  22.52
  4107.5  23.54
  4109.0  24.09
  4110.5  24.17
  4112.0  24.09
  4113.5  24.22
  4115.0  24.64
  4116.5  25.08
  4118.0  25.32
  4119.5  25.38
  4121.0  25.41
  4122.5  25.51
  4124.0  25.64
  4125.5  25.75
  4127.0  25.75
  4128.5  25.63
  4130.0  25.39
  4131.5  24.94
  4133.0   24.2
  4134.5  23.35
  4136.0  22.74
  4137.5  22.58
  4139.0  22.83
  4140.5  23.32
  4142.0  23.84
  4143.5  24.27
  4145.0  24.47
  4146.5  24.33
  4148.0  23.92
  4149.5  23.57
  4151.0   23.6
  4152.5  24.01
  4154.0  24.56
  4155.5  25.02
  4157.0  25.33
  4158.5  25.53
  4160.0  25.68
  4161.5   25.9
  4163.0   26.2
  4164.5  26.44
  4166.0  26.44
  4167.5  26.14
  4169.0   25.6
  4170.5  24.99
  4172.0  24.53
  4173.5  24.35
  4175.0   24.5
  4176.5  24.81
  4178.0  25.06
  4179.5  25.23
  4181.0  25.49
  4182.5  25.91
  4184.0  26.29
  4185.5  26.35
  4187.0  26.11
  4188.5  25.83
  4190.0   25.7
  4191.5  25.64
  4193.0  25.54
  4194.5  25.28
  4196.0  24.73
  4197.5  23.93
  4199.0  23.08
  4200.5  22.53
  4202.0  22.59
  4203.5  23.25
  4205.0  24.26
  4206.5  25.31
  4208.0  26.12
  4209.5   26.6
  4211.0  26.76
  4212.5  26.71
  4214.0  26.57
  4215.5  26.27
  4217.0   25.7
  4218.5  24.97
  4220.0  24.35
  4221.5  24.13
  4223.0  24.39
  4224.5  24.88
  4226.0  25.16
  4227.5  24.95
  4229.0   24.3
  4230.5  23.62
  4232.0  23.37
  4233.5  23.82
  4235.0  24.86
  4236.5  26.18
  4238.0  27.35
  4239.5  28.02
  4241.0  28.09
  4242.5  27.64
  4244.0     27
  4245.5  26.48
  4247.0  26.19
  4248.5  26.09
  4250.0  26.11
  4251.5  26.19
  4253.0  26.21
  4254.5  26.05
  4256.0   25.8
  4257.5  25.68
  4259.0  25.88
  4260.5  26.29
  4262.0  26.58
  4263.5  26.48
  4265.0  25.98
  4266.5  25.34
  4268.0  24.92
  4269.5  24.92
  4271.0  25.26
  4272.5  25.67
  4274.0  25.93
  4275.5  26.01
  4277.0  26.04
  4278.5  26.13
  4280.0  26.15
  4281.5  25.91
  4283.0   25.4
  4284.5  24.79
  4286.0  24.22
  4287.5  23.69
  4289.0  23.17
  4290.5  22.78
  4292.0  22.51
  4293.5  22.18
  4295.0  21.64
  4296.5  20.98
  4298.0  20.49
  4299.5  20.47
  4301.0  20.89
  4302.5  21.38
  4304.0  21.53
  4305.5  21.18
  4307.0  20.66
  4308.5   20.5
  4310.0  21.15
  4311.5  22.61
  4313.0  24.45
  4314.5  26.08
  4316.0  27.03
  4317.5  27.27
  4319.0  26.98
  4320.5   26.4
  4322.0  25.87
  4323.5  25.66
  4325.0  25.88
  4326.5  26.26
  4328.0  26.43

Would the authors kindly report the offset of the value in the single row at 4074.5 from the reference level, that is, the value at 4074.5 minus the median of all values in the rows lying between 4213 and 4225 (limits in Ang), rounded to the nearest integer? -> -1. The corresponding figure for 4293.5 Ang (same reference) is -3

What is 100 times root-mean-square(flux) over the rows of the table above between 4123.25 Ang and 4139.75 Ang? 2447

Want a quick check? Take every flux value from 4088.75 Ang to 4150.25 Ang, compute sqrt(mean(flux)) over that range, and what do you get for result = 4.82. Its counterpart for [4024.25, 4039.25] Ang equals 5.13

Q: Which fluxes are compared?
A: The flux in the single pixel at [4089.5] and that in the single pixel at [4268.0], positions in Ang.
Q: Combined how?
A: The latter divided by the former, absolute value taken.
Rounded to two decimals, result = 1.05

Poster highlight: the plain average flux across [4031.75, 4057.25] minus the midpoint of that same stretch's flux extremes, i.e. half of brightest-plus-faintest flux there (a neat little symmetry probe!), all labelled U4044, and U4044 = 0.0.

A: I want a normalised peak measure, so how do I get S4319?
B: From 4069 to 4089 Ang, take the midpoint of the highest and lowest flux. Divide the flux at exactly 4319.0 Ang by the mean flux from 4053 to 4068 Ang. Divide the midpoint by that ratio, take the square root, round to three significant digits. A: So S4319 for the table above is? 4.68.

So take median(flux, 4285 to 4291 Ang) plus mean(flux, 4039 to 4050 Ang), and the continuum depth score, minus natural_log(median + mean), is -3.888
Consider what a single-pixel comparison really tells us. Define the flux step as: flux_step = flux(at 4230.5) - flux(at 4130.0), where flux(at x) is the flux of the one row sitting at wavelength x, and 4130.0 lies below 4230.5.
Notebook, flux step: -1.8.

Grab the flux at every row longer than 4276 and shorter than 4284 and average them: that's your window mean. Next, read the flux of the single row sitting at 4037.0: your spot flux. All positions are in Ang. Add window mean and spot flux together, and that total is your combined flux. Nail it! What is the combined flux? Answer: 51.7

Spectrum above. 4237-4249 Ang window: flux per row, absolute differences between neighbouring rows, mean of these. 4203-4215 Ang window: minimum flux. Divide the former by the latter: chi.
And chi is 0.017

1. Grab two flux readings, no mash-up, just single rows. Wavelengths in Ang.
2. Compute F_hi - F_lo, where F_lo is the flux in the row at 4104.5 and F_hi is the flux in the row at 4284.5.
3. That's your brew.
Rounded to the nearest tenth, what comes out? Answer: 3.5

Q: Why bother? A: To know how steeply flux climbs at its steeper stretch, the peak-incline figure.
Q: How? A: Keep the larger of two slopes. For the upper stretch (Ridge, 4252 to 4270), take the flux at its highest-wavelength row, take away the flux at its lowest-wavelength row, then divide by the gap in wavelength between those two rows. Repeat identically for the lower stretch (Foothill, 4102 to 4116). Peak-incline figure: 0.39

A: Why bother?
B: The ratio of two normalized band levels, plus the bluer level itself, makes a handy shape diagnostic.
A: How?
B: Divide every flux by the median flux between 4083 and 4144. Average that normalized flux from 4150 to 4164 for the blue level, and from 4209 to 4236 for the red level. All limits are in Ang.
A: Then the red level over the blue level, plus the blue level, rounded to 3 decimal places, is 2.057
